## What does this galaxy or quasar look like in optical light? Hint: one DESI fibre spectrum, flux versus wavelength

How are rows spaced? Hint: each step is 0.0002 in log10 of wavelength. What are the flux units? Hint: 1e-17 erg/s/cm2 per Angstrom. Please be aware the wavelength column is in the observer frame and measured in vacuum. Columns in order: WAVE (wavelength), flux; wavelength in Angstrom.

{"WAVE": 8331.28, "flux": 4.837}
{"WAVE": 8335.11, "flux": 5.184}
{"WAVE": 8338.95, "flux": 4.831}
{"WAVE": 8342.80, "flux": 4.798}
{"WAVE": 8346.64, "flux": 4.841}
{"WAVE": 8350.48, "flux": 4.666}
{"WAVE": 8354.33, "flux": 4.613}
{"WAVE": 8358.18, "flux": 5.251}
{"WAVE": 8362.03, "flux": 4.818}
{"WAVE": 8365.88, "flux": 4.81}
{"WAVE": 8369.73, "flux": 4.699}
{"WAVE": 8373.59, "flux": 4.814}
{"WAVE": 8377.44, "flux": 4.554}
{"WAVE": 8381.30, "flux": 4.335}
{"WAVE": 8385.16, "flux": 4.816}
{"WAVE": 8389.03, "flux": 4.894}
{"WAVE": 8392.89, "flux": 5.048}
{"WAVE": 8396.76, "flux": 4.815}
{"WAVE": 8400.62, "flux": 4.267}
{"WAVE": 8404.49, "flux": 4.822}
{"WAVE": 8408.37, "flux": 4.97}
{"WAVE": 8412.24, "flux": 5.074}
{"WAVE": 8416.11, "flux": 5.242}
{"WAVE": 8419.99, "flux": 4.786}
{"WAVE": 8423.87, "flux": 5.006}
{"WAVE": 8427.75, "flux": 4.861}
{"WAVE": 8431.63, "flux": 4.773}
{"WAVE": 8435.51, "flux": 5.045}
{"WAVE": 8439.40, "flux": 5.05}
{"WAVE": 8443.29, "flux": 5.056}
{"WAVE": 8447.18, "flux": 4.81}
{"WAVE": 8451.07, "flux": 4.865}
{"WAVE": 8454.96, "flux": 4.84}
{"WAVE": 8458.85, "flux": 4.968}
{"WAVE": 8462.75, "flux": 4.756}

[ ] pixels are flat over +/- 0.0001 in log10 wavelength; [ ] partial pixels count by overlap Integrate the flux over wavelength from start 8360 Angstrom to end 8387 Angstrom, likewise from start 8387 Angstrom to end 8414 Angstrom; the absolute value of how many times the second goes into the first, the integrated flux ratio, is 0.97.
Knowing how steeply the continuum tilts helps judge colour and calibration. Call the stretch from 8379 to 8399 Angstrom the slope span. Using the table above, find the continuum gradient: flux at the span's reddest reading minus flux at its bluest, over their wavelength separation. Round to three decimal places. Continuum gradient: 0.031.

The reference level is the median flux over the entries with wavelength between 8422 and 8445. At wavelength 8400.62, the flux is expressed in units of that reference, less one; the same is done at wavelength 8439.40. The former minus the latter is -0.16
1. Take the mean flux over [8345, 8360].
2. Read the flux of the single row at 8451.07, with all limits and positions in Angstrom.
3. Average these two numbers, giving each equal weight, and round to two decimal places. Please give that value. 4.85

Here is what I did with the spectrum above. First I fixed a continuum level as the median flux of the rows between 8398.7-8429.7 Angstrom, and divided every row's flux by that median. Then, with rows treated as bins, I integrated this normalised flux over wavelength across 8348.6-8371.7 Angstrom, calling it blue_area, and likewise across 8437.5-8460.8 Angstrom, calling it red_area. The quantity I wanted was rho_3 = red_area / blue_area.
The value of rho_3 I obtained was 1.0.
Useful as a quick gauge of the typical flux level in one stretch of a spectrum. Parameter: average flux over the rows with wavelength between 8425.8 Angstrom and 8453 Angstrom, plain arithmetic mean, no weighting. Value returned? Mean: 4.92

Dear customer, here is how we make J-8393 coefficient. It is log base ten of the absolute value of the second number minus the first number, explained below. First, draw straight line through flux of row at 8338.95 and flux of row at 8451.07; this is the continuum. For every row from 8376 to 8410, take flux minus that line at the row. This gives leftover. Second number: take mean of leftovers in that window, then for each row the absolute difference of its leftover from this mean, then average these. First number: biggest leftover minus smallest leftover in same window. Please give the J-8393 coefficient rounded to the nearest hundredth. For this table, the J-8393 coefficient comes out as -0.25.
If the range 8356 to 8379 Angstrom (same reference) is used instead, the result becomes -0.25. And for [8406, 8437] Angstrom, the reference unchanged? -0.46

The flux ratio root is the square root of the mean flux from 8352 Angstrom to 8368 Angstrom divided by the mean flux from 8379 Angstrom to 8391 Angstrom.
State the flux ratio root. 1.020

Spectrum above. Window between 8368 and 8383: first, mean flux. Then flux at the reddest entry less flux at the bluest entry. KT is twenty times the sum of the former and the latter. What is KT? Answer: 85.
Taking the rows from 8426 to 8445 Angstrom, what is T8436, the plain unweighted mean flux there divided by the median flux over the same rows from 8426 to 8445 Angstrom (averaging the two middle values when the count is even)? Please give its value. 0.98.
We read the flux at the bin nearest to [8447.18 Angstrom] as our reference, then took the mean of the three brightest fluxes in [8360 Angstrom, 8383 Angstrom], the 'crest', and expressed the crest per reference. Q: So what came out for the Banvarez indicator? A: 1.00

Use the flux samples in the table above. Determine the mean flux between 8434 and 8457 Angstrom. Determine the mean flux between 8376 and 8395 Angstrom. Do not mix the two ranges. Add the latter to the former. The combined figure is 9.7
